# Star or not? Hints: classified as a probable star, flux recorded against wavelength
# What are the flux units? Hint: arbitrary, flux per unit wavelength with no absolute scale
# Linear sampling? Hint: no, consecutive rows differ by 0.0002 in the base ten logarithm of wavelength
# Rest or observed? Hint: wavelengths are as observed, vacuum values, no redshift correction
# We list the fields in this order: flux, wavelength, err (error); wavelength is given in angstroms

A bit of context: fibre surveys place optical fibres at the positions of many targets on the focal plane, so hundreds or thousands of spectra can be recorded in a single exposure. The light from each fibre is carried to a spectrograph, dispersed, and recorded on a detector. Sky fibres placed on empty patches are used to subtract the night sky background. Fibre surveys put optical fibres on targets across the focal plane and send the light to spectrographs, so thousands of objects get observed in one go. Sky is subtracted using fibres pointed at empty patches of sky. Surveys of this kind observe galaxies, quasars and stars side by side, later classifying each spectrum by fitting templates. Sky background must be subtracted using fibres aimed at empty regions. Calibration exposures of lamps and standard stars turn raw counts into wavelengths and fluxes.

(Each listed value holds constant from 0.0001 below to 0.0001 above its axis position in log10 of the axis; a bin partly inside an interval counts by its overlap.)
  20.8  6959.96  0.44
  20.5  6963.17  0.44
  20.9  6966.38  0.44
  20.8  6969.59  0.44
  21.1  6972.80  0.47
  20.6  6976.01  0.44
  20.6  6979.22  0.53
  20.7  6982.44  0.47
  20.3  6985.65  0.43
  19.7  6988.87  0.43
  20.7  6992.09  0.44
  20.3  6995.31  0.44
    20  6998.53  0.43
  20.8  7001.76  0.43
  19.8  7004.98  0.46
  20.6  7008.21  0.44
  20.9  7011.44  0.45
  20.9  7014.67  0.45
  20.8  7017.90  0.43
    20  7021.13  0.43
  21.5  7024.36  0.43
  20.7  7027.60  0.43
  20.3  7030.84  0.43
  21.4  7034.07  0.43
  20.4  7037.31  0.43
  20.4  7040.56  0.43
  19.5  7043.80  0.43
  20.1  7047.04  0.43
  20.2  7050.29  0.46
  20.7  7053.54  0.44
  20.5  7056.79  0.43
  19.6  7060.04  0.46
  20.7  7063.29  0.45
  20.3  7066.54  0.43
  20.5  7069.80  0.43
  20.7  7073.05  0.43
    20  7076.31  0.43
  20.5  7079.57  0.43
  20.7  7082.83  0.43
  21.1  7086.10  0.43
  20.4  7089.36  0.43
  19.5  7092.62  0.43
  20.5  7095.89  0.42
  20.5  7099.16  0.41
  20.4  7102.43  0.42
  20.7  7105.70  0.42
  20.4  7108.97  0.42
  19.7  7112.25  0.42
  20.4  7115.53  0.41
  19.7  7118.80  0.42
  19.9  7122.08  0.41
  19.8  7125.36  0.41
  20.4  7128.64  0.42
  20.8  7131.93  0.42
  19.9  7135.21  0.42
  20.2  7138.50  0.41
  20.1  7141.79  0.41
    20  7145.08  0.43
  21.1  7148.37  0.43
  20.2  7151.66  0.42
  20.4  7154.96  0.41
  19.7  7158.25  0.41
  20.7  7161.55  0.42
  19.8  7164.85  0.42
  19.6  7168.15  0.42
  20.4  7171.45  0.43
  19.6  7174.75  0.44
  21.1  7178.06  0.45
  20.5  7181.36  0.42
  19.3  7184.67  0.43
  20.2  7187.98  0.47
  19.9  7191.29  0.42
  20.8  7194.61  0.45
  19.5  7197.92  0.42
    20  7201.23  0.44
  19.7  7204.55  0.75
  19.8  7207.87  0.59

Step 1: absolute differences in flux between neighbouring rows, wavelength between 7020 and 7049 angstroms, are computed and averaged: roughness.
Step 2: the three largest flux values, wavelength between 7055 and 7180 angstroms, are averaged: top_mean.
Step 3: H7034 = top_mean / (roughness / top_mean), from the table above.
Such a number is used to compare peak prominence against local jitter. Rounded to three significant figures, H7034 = 565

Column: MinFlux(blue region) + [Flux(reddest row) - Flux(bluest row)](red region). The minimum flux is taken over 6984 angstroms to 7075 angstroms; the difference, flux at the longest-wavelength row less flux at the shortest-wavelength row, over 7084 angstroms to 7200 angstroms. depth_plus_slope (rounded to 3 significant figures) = 17.9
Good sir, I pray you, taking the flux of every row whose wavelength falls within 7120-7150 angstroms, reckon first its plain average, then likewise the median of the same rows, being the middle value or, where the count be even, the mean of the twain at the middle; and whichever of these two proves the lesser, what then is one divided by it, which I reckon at 0.0498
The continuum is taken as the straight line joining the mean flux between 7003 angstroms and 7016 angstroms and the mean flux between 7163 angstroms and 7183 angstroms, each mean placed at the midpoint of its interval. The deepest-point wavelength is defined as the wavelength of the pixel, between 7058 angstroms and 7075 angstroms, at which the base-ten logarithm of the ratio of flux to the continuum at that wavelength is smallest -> 7060.04 angstroms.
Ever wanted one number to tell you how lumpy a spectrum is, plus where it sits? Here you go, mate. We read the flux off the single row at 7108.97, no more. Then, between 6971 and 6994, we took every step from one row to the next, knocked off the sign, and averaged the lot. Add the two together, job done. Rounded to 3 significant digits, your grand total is 20.8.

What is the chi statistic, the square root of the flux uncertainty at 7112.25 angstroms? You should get 0.648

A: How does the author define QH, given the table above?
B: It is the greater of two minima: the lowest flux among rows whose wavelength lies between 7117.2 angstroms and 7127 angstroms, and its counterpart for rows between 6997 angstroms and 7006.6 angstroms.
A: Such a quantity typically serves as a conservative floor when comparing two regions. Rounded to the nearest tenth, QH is 19.8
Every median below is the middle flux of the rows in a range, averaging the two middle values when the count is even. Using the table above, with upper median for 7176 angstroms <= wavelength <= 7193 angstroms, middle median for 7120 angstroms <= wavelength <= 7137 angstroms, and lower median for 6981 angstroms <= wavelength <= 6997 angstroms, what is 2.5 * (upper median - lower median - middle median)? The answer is -50.0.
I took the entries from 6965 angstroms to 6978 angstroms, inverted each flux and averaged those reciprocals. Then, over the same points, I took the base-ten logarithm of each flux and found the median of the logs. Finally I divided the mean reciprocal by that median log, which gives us 0.0364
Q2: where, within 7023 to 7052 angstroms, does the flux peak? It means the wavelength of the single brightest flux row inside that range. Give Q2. 7024.36 angstroms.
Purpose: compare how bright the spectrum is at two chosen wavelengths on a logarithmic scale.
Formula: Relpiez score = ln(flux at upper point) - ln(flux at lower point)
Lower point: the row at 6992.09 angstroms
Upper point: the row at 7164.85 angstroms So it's -0.04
